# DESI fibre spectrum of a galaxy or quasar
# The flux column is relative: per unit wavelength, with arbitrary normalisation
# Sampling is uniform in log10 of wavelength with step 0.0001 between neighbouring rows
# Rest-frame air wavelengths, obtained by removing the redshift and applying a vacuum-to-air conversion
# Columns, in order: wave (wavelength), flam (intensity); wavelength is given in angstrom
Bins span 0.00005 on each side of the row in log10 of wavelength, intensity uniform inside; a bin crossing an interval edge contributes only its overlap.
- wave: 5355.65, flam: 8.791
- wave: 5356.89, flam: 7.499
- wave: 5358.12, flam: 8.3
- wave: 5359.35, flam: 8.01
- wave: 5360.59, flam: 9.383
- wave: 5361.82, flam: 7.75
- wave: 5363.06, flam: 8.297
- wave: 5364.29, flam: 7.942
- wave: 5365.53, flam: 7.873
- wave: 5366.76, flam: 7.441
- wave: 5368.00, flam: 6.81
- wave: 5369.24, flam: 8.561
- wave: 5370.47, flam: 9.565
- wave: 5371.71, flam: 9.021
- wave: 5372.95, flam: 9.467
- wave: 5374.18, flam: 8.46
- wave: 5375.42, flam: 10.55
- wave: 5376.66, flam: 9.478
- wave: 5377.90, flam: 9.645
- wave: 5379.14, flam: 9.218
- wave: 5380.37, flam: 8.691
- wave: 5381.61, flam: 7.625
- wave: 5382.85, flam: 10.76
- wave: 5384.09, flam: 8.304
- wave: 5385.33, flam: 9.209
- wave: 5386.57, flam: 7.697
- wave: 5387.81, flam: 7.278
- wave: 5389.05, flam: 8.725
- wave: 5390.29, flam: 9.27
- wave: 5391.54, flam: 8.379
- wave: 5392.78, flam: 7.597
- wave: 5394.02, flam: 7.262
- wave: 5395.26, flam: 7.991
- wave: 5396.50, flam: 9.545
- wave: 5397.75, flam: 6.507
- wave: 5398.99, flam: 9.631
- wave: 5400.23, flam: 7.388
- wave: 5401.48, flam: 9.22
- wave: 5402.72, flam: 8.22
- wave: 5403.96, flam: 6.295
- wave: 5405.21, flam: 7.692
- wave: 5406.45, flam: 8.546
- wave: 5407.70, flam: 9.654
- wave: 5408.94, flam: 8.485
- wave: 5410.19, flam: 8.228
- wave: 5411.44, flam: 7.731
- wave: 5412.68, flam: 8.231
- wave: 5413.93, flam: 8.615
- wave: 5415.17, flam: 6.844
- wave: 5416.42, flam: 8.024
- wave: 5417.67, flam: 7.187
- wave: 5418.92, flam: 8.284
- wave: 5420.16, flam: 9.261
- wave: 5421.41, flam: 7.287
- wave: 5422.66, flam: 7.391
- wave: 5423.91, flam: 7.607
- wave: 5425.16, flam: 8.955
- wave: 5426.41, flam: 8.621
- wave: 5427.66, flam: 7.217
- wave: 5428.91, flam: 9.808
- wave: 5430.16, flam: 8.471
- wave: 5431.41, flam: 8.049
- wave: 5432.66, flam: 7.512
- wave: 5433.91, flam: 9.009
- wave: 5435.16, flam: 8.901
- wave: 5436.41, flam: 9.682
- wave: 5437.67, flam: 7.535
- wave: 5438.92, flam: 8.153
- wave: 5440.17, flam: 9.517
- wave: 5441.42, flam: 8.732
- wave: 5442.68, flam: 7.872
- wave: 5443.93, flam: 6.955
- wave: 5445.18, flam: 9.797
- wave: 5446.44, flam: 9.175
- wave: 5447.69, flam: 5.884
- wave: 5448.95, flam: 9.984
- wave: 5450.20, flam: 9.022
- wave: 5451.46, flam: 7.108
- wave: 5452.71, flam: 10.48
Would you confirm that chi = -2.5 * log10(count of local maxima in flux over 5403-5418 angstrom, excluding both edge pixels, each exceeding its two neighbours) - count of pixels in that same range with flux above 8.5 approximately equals -4.2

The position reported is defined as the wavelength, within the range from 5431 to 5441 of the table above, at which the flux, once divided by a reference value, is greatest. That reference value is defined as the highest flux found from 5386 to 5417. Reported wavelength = 5436.41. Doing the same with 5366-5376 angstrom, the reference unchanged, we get 5375.42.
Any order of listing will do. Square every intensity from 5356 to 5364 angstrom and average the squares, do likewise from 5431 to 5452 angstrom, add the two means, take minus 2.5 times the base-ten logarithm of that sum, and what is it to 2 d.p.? -5.36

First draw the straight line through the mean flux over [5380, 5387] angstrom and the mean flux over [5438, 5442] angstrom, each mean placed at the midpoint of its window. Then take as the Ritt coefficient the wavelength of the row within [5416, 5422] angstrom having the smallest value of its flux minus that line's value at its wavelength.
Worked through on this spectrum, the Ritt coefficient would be 5417.67 angstrom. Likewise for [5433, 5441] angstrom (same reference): 5437.67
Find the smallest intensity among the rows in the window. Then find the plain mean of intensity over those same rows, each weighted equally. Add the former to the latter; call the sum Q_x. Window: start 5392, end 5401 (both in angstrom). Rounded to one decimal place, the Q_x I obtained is 14.5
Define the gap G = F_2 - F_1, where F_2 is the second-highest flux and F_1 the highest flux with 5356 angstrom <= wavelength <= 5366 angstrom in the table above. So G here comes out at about -1.08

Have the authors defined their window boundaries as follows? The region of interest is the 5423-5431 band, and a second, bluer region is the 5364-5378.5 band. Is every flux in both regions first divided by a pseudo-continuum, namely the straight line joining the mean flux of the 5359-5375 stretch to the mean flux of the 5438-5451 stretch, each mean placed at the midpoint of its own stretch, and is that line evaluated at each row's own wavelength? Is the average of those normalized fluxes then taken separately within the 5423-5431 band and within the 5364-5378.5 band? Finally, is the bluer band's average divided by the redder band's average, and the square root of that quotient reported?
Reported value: 1.024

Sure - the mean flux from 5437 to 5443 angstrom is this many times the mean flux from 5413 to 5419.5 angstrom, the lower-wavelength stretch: 1.07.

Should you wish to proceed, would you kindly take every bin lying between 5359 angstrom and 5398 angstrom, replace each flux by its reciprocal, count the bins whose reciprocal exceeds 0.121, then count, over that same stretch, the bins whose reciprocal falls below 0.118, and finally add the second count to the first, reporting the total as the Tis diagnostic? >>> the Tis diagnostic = 28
